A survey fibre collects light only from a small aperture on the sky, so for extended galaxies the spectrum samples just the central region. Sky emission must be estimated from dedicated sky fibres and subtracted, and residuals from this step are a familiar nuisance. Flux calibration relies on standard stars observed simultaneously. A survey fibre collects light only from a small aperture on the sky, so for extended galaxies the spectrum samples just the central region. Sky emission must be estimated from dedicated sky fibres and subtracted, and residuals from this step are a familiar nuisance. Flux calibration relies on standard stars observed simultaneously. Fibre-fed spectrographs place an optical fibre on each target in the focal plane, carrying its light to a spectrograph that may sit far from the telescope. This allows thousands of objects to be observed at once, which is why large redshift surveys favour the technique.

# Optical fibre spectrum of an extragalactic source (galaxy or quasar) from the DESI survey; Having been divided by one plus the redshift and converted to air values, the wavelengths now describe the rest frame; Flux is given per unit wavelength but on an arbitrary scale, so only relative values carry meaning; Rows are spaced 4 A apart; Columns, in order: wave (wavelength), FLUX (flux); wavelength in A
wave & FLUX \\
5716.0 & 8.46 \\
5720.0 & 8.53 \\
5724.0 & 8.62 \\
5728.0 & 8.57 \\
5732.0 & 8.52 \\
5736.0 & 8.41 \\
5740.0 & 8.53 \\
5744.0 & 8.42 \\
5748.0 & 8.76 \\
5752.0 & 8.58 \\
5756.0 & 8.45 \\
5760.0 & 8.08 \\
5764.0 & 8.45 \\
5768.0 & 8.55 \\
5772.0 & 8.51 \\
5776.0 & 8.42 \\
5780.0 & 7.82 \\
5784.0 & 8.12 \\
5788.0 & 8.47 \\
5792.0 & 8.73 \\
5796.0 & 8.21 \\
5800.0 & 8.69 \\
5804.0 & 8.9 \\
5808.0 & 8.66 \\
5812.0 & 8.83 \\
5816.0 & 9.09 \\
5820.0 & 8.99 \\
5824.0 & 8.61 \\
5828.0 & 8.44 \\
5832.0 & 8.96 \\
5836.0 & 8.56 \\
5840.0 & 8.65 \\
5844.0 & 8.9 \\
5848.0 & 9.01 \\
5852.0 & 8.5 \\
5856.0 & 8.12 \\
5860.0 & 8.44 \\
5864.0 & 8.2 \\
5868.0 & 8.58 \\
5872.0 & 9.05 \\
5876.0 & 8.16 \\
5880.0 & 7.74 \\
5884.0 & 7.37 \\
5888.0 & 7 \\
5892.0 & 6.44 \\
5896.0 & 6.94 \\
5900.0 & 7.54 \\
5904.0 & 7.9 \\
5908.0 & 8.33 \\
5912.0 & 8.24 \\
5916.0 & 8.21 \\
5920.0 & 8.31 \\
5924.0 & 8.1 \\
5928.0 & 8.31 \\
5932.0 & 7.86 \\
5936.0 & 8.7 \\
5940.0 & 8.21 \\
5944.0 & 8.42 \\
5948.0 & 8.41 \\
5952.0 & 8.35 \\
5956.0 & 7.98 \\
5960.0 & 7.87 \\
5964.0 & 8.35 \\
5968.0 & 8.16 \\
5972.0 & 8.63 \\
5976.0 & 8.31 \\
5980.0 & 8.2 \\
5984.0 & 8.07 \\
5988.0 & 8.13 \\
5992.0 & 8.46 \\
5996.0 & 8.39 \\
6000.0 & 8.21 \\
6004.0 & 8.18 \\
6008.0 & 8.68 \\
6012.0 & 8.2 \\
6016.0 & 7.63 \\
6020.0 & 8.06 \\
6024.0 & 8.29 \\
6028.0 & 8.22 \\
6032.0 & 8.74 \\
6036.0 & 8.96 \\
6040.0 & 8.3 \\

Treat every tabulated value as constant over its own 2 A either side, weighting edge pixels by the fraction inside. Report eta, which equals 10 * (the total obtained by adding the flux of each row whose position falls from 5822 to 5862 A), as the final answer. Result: 862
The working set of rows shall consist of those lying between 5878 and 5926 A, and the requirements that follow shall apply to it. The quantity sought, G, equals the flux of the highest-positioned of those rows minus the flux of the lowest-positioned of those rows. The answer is 0.4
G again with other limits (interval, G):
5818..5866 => -0.8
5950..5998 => 0.0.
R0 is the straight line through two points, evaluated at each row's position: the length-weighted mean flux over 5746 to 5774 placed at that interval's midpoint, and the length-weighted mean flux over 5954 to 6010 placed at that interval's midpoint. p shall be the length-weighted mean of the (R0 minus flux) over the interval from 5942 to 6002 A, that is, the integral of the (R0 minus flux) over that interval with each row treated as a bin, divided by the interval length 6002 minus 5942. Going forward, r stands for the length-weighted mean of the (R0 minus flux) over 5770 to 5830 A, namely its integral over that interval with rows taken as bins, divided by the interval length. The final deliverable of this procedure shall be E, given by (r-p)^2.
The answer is 0.02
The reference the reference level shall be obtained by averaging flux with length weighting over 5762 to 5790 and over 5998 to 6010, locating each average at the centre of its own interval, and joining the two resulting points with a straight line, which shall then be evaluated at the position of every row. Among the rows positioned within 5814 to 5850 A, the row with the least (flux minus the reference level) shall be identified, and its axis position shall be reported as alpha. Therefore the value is 5828.0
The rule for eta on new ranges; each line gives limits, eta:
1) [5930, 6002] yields 1487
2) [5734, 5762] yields 592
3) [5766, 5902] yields 2832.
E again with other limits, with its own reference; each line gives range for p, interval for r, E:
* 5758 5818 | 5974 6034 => 0.00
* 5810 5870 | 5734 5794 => 0.10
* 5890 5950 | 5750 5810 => 0.09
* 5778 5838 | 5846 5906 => 0.36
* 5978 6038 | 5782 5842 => 0.03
